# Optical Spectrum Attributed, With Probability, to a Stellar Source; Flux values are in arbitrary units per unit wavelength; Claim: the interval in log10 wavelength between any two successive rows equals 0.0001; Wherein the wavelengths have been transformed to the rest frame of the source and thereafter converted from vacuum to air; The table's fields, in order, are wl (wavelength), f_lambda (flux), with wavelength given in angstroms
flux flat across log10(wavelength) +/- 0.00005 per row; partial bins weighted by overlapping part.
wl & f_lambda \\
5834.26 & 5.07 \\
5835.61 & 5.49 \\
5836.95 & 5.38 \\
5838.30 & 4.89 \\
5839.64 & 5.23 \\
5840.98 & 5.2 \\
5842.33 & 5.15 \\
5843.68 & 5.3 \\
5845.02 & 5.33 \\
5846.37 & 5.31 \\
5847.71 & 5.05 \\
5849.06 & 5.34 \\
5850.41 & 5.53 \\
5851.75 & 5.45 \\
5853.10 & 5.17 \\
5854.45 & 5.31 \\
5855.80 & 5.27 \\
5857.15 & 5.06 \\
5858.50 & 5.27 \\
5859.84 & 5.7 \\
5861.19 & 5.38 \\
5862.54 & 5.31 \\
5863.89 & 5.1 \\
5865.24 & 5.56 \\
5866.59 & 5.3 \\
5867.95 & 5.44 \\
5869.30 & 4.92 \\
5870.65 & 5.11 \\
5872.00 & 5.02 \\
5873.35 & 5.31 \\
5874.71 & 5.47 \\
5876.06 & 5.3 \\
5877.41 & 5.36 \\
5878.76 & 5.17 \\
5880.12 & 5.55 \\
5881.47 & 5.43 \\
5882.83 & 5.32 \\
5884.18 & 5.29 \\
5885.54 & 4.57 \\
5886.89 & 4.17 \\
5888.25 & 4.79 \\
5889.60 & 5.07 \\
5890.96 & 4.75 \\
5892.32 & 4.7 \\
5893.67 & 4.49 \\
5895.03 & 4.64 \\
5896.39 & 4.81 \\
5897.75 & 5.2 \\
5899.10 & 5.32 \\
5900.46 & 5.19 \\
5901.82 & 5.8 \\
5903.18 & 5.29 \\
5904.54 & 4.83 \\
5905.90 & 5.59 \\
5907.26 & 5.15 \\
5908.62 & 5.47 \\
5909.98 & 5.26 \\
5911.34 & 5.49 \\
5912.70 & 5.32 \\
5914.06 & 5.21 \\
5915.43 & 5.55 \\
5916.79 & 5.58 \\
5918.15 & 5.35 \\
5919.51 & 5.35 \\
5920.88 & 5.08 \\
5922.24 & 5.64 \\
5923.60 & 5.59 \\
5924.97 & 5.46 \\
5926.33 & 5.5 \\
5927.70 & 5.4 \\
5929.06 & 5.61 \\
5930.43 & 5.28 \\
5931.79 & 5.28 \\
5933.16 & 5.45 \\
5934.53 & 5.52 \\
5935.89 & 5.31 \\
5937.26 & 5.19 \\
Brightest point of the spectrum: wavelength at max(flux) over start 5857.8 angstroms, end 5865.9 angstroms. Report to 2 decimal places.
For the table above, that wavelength 5859.84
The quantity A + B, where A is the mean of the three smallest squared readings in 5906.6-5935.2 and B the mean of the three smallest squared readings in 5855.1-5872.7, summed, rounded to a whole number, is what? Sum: 51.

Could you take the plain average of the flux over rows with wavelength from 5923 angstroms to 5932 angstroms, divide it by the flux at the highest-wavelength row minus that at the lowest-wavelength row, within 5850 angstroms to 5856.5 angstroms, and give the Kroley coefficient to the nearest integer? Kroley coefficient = -21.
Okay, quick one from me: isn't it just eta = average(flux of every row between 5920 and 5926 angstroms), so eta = 5.44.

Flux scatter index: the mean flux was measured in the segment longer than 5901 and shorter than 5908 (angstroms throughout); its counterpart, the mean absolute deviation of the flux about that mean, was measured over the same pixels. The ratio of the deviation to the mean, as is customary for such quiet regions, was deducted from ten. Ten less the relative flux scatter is 9.95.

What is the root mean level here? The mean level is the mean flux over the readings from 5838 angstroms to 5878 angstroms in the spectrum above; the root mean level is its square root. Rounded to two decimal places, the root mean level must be 2.30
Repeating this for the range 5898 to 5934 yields 2.32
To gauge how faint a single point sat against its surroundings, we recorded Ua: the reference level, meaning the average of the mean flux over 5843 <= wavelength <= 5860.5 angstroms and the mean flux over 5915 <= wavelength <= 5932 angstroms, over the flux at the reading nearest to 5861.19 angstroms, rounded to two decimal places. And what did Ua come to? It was 1.00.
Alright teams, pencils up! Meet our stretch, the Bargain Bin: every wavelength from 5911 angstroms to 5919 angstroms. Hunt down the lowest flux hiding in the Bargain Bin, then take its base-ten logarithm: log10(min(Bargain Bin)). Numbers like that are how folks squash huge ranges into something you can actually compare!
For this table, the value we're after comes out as 0.717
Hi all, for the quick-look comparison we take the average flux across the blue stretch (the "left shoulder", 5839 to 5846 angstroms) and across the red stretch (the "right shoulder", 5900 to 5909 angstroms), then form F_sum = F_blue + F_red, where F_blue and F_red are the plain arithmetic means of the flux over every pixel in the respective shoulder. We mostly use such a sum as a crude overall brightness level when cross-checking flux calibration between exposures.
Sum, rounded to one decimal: 10.6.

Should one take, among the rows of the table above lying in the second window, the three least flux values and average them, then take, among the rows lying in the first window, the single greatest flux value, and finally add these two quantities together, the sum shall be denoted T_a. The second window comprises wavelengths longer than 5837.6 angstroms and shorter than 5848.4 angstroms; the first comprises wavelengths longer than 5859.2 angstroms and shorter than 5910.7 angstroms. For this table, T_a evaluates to 10.8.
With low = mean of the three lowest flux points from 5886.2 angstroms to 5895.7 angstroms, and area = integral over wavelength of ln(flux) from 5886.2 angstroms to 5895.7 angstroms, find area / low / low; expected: 0.743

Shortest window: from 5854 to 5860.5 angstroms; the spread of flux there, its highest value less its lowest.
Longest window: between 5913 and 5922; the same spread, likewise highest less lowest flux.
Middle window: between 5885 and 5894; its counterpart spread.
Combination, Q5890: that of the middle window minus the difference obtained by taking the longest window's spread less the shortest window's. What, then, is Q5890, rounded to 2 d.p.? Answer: 1.04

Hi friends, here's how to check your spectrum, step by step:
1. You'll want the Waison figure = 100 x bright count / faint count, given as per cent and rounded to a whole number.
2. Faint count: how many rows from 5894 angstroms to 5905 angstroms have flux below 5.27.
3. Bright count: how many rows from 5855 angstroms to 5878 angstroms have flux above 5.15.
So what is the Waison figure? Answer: 240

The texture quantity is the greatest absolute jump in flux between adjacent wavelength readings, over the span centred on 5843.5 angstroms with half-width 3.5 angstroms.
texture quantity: 0.15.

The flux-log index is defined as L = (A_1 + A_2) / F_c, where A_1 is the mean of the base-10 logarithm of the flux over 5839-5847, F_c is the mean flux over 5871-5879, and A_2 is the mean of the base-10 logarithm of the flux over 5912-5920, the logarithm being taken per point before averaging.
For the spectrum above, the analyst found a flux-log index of 0.275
